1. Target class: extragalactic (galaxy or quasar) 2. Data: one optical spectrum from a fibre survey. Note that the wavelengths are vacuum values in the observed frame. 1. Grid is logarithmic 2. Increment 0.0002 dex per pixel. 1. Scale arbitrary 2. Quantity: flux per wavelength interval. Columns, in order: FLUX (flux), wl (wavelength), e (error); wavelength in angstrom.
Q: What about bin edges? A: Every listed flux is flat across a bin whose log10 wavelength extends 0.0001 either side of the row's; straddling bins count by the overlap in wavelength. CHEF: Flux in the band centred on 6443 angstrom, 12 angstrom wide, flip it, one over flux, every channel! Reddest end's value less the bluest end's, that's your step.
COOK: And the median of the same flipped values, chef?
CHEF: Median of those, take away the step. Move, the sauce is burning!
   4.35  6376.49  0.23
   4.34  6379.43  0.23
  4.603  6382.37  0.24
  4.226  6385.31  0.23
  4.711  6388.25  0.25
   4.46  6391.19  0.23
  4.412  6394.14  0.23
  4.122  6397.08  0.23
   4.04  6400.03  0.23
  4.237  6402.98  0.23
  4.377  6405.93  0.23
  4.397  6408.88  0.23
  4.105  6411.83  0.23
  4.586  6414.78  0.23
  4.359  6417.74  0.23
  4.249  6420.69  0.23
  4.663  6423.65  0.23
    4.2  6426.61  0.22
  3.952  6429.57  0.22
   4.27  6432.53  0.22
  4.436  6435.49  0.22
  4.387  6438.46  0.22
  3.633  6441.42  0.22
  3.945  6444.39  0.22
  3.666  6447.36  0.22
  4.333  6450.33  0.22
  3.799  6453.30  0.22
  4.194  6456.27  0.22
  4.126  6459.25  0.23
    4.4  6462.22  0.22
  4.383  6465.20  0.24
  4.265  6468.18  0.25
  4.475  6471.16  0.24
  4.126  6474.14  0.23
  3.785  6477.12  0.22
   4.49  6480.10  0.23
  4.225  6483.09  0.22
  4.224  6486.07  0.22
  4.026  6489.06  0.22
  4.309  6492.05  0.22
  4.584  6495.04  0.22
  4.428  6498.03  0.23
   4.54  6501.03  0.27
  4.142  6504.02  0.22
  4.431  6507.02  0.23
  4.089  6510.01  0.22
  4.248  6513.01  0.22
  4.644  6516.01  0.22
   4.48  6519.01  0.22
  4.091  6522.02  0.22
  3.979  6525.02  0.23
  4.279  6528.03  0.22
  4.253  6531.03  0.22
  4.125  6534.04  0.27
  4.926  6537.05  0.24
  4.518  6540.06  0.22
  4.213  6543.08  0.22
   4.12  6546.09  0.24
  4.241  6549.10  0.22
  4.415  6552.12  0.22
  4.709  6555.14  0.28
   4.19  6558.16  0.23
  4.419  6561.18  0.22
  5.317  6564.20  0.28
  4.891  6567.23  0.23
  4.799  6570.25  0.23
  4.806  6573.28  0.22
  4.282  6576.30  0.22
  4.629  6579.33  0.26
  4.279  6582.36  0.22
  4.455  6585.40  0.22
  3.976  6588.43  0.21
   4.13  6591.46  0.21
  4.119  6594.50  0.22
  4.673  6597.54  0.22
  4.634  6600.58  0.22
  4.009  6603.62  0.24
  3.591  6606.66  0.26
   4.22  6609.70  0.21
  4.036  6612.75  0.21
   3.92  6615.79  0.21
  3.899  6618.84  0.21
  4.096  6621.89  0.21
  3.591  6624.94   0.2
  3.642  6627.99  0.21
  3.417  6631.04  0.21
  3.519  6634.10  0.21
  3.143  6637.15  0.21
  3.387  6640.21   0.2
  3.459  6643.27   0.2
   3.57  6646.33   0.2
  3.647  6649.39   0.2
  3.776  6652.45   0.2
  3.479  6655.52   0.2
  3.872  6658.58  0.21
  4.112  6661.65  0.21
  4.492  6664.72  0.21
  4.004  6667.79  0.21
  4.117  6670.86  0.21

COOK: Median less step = 0.22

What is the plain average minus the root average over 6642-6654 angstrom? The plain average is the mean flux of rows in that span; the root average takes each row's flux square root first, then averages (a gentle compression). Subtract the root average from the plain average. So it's 1.71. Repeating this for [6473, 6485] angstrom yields 2.12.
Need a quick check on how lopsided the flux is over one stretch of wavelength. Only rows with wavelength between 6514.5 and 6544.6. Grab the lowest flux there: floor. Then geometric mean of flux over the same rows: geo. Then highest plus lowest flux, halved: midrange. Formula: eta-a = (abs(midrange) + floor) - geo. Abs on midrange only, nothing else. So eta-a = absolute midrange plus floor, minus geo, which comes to 4.09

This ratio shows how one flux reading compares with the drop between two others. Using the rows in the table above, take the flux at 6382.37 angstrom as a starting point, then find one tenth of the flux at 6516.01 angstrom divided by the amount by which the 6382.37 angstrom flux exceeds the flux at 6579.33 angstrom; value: -18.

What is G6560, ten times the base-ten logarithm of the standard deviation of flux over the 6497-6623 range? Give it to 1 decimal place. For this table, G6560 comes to -4.8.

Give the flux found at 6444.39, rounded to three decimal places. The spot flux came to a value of 3.945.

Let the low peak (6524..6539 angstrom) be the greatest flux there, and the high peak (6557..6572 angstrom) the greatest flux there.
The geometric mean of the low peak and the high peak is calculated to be 5.12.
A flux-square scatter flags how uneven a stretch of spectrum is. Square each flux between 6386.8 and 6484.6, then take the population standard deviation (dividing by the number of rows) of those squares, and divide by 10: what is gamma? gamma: 0.22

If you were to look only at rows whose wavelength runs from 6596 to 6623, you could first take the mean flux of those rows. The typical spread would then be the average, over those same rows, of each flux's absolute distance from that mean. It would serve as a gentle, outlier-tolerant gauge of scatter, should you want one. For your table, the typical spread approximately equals 0.26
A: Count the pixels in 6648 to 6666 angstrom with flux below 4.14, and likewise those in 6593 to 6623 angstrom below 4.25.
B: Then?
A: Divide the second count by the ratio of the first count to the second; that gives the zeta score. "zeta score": 12.8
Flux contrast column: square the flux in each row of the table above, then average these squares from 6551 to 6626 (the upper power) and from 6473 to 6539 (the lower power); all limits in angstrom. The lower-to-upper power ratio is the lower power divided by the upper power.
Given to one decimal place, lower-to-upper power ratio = 1.0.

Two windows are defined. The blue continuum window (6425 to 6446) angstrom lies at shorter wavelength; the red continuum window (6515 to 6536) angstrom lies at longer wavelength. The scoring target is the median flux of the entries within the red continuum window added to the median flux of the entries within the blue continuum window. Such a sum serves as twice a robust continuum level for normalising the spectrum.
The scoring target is 8.45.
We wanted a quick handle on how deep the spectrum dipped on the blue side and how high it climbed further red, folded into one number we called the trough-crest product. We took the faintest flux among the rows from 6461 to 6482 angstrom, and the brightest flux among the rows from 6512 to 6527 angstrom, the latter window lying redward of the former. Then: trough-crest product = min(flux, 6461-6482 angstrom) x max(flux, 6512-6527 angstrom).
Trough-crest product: 17.6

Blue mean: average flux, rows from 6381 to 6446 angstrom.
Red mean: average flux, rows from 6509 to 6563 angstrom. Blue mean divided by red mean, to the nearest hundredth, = 0.99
